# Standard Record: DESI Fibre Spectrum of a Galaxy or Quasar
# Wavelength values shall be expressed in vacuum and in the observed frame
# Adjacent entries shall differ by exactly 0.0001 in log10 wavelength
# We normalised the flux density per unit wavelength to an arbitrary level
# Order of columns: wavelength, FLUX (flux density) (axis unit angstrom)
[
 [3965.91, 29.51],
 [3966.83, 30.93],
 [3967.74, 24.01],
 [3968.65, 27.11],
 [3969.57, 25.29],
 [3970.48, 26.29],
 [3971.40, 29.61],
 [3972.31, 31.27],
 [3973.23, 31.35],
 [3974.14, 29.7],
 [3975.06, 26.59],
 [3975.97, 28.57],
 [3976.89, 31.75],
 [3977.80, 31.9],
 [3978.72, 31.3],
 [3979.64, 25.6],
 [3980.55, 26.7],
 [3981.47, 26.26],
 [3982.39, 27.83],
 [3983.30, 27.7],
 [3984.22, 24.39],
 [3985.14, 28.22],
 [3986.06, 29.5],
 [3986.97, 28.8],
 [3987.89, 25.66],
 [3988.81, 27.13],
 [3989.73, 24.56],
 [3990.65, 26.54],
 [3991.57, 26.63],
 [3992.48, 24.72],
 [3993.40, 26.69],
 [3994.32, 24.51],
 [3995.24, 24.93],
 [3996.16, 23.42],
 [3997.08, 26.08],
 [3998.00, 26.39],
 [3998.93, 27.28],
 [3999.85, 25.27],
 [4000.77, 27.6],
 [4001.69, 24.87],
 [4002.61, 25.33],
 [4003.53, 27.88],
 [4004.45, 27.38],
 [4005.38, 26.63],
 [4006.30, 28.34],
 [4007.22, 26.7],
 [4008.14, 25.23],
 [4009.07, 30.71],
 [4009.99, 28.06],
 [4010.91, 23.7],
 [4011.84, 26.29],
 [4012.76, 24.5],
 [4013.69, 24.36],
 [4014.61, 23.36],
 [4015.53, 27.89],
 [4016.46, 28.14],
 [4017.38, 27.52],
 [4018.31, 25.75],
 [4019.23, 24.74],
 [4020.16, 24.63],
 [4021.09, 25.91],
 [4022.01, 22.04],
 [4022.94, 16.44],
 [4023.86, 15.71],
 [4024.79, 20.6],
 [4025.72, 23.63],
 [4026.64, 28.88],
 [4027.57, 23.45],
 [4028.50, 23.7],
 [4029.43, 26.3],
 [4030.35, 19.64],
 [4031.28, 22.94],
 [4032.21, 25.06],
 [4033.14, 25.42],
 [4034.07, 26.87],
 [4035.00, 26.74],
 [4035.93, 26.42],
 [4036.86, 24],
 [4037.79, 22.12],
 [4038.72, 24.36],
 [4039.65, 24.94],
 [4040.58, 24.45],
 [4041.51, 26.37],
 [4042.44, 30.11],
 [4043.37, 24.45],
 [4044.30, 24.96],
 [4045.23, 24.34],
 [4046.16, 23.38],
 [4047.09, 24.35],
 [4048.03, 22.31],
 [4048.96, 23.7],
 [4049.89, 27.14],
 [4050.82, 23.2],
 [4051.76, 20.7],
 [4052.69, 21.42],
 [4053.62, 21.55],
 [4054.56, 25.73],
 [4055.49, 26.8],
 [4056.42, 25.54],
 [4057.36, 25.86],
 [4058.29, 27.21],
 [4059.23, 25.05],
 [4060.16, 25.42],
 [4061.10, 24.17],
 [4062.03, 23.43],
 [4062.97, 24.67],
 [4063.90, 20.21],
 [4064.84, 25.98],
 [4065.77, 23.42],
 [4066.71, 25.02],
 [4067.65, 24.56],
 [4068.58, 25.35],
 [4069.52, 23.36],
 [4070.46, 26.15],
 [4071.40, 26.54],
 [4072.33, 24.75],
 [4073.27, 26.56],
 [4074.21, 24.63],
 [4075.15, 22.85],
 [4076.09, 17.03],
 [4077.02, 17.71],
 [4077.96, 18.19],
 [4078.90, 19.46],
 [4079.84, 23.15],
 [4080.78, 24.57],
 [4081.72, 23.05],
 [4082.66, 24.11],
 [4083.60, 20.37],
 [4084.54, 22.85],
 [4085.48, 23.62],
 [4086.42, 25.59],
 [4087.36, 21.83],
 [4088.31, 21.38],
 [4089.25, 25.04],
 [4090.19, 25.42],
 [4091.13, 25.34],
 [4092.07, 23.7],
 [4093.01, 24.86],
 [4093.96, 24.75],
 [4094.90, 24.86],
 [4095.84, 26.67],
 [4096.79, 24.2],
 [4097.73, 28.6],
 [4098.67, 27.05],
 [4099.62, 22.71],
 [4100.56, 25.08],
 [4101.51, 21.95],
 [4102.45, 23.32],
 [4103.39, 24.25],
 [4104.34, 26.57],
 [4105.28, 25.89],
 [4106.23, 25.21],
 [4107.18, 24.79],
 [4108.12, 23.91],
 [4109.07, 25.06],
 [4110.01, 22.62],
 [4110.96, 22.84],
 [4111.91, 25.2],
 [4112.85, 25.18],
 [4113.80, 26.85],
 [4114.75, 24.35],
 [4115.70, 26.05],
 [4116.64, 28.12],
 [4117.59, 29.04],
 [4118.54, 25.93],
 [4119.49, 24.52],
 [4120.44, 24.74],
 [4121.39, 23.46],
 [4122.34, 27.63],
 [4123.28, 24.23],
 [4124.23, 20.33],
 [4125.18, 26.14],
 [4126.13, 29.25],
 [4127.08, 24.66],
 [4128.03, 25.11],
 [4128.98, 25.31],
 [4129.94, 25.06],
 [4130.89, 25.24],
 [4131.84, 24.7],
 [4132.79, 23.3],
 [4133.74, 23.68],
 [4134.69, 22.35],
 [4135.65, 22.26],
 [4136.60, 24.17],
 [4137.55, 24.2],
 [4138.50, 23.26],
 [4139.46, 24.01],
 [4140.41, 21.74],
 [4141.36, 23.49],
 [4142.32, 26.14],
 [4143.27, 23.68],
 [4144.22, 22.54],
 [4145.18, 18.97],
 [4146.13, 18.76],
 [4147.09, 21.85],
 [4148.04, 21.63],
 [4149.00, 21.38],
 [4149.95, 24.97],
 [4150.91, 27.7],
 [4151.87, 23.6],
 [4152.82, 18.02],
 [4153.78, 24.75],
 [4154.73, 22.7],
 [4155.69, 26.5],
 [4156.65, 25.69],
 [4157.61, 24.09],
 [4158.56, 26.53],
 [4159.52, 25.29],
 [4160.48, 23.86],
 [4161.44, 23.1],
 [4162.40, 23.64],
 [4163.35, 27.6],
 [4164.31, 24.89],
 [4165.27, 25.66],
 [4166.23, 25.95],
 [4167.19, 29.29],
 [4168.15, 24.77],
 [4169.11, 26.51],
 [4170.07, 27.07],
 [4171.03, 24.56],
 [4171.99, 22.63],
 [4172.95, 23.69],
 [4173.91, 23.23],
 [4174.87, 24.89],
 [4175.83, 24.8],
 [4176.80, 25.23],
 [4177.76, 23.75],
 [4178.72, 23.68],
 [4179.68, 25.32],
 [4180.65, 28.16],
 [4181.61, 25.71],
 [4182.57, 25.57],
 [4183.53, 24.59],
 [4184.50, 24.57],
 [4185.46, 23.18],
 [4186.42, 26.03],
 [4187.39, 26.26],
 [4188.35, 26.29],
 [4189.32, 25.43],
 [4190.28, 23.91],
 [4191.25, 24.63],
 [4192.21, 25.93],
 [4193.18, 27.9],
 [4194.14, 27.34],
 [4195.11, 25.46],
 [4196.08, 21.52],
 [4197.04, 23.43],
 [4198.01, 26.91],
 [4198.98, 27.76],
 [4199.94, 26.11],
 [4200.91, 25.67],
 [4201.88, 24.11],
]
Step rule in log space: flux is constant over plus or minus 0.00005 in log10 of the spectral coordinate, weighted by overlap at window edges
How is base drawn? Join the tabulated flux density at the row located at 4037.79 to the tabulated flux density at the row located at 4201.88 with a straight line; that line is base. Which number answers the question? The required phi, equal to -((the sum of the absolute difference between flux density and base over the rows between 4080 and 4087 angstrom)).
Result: -10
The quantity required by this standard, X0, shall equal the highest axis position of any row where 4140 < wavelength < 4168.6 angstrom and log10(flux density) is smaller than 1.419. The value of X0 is 4168.15 angstrom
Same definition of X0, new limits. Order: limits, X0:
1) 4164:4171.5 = 4171.03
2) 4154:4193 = 4192.21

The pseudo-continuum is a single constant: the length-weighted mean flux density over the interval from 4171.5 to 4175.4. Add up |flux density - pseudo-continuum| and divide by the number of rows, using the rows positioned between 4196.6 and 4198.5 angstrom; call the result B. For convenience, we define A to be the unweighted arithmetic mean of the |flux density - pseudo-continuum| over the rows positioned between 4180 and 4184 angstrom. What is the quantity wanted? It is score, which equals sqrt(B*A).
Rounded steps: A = 2.35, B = 1.7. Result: 2.02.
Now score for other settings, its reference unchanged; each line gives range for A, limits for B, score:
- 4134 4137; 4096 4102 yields 1.52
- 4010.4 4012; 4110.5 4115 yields 1.44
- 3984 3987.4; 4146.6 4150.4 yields 2.75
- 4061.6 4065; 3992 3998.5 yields 1.71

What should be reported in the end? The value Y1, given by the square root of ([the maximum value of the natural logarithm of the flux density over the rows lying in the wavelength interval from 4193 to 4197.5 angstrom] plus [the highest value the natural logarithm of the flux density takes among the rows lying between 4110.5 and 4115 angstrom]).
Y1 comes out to 2.57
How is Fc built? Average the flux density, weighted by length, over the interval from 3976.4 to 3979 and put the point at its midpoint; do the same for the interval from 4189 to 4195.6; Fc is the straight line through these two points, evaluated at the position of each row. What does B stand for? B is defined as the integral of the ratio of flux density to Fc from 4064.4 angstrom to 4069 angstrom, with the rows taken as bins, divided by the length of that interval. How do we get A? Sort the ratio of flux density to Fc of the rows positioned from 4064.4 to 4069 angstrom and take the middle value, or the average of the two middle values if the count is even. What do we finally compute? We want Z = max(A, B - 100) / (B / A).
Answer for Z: 0.862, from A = 0.86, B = 0.852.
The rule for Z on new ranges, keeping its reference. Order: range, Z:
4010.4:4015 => 0.791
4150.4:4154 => 0.930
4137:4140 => 0.890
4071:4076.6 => 0.887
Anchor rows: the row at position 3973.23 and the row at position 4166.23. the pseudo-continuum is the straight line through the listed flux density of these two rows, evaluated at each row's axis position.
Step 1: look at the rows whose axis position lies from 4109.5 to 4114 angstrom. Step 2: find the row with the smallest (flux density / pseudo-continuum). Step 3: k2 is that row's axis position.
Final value 4110.01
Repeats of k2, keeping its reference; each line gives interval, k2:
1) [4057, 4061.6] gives 4061.10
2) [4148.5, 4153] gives 4152.82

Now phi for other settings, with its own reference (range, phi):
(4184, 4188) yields -6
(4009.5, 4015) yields -19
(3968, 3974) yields -43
